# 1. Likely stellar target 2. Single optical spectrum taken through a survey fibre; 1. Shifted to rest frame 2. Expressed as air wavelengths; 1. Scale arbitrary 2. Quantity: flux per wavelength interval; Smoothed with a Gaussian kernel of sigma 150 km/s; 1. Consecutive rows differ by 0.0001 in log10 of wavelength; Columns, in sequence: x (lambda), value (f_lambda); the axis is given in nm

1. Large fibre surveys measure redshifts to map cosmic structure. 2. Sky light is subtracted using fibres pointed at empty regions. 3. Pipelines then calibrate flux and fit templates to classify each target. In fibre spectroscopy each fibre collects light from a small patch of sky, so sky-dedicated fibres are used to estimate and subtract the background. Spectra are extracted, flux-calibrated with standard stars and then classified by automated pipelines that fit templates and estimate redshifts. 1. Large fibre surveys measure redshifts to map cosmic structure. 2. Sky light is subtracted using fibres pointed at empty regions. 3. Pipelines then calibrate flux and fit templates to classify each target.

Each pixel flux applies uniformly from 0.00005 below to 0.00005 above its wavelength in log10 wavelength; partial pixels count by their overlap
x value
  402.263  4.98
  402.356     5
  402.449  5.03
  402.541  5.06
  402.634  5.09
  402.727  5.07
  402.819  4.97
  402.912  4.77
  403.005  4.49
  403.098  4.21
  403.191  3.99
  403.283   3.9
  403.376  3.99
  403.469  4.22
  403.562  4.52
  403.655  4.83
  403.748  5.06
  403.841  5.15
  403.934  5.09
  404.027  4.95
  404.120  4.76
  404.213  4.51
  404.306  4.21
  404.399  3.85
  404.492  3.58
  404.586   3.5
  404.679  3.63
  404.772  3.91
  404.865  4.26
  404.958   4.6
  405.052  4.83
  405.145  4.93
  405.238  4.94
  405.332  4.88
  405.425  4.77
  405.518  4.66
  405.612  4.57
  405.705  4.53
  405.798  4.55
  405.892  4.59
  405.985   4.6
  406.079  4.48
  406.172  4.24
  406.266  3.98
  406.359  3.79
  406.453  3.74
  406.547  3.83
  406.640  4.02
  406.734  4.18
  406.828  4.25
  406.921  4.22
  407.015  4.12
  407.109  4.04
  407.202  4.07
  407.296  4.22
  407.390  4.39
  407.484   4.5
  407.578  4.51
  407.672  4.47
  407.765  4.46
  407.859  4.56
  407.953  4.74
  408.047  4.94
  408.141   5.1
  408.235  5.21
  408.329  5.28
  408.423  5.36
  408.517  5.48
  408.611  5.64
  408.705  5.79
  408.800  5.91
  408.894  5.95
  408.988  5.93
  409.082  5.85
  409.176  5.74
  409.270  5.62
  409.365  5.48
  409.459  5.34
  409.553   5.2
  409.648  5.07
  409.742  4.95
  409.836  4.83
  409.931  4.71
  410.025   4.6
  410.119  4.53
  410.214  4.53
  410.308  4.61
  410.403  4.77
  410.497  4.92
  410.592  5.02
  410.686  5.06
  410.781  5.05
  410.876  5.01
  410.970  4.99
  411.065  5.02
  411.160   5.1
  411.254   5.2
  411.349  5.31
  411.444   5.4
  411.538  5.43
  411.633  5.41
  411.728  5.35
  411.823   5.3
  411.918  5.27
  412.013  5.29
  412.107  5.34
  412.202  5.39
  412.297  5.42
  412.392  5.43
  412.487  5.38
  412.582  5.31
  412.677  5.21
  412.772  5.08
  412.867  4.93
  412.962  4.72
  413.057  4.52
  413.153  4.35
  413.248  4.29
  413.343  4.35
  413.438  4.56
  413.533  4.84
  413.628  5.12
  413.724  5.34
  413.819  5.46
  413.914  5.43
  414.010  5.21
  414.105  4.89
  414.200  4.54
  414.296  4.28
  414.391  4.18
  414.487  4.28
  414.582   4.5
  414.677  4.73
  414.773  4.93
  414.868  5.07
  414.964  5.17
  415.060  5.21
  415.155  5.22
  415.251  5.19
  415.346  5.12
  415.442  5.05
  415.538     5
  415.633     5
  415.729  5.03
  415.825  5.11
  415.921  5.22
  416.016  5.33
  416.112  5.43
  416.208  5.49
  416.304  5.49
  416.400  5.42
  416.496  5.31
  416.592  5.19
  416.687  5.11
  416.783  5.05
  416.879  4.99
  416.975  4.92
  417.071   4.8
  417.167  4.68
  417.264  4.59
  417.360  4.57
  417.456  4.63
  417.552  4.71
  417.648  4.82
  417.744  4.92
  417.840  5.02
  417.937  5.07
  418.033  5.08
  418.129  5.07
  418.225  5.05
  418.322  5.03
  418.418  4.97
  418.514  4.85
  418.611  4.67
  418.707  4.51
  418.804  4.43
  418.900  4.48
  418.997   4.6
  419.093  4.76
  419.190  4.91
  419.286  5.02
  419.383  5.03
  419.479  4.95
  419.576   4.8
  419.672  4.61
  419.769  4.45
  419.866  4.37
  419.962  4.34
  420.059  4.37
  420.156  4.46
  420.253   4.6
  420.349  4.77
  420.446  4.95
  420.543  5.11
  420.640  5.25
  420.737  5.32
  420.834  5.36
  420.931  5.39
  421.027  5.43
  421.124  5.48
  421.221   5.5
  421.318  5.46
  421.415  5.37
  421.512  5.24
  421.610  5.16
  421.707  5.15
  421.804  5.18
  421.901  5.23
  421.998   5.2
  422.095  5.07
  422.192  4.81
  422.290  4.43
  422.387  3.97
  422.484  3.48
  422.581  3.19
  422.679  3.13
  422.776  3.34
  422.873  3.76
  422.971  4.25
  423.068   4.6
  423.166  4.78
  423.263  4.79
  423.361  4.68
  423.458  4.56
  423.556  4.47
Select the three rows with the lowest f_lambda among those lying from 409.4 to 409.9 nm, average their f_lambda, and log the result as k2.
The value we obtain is 4.95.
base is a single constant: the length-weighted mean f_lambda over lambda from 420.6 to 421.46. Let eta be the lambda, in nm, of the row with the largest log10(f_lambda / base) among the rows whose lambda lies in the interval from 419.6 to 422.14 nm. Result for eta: 421.221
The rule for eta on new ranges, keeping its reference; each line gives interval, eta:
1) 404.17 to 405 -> 404.958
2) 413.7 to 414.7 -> 413.819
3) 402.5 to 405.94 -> 403.841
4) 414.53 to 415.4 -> 415.155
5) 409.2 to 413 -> 409.270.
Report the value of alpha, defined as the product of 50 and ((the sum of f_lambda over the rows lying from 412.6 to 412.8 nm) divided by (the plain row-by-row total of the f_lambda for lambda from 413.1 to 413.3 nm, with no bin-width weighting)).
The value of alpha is 59.5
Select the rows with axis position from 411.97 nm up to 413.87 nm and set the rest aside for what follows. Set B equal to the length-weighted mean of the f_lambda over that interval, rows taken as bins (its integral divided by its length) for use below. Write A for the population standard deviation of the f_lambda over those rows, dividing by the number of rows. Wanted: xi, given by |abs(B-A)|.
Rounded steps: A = 0.40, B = 5.0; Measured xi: 4.6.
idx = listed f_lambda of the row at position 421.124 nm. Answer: 5.48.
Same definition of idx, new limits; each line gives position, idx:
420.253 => 4.6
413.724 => 5.34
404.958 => 4.6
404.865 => 4.26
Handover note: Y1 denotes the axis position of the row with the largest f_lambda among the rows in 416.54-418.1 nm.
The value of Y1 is 416.592 nm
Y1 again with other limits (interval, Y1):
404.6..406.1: 405.238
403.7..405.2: 403.841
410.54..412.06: 411.538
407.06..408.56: 408.517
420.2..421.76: 421.221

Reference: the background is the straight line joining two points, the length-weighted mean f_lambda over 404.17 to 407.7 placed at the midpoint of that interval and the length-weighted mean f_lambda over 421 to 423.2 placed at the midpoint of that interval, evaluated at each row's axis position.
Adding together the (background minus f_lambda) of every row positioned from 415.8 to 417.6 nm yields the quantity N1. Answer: -10.0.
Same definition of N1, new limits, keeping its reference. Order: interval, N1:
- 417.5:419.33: -5.2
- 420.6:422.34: -10.6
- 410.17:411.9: -12.3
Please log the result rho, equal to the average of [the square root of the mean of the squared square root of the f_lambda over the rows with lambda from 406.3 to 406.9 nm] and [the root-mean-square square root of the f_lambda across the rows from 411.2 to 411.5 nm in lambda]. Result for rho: 2.15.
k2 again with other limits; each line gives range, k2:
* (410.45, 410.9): 4.98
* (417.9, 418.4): 5.05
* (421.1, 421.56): 5.36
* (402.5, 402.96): 4.93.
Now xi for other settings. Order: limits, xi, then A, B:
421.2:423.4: 3.8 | 0.75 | 4.6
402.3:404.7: 4.0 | 0.53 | 4.5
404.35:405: 3.5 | 0.37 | 3.9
